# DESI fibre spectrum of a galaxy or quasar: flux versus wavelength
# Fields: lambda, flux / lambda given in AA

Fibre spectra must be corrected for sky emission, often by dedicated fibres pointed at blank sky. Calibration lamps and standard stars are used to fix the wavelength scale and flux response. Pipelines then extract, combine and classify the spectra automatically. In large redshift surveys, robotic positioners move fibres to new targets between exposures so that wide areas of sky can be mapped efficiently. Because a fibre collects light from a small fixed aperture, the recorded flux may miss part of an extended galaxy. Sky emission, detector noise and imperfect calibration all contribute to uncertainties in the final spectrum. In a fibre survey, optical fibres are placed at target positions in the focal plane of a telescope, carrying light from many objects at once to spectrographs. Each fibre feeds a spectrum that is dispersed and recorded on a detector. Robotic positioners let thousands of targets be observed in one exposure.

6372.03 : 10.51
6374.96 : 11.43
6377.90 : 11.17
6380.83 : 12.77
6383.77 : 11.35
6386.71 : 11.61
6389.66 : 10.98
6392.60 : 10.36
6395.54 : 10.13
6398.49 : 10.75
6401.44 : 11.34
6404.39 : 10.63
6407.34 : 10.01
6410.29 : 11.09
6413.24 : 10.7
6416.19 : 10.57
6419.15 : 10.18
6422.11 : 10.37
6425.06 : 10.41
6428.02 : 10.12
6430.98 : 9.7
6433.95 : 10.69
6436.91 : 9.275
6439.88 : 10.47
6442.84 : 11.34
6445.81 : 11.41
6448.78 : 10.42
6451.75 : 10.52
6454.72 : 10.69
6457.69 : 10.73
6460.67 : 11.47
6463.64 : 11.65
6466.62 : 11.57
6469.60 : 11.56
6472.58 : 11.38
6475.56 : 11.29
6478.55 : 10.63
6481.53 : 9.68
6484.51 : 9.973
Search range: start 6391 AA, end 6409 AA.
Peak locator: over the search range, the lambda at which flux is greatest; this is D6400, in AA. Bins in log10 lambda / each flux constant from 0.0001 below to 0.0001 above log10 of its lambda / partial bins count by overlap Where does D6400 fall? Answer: 6401.44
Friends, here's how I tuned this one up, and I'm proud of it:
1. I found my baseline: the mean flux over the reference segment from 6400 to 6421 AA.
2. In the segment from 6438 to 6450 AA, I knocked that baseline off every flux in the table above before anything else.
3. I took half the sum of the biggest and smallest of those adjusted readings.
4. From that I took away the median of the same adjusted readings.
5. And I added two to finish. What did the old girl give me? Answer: 2.01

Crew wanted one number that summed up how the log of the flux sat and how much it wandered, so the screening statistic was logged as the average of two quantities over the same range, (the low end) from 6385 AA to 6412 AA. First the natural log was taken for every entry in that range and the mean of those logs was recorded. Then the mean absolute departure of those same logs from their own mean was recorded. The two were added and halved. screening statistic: 1.21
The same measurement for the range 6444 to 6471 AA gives 1.22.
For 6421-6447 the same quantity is 1.19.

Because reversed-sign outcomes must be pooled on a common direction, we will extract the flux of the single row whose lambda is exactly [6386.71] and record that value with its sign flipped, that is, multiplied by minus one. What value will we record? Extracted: -11.6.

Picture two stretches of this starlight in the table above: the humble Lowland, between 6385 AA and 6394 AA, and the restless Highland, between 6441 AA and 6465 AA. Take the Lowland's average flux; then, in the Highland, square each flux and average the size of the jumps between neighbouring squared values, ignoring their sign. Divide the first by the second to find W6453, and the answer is 1.5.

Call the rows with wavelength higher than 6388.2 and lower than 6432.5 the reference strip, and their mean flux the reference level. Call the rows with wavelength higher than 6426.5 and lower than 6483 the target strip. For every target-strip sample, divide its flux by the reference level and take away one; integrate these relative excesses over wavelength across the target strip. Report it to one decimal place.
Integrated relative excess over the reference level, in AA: 1.5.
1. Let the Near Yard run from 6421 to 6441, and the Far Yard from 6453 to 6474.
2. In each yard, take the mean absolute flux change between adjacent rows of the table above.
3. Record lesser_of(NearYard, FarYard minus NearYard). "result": -0.52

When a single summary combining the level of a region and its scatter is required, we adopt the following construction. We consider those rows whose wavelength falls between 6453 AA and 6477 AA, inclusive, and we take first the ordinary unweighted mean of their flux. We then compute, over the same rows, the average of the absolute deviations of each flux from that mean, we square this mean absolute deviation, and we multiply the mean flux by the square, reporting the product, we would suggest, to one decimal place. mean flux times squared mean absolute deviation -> 1.0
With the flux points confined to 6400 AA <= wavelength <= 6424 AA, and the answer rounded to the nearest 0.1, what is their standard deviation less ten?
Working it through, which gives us -9.6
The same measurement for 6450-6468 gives -9.5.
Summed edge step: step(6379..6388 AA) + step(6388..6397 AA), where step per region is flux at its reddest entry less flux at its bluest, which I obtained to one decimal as -2.0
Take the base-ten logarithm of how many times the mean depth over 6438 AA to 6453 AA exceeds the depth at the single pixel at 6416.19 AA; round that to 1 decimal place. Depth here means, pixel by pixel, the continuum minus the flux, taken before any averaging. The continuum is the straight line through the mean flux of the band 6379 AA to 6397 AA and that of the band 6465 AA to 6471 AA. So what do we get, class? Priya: -0.1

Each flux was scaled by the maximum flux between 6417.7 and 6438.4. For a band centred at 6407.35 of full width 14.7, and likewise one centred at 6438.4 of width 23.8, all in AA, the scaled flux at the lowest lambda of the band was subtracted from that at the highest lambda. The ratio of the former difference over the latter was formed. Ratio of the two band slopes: -2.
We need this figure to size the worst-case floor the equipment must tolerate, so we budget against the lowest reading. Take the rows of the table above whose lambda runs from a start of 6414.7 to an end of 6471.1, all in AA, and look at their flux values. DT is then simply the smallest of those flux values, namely 9.275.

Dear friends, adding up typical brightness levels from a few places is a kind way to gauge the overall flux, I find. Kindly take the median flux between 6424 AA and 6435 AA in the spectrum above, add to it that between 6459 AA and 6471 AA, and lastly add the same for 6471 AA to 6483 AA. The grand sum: 32.8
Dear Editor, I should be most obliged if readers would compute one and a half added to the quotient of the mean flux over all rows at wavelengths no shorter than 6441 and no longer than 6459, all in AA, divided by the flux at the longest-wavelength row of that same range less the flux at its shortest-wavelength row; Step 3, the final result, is -16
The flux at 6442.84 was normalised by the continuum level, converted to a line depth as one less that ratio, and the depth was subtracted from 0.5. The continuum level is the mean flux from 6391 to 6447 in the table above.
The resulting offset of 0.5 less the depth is 0.58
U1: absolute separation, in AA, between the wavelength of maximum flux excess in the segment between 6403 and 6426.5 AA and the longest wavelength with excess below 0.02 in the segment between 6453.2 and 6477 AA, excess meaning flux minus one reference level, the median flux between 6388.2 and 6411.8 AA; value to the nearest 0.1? 44.4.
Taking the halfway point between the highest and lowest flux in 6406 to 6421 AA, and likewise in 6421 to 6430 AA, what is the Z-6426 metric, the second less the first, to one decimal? -0.3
